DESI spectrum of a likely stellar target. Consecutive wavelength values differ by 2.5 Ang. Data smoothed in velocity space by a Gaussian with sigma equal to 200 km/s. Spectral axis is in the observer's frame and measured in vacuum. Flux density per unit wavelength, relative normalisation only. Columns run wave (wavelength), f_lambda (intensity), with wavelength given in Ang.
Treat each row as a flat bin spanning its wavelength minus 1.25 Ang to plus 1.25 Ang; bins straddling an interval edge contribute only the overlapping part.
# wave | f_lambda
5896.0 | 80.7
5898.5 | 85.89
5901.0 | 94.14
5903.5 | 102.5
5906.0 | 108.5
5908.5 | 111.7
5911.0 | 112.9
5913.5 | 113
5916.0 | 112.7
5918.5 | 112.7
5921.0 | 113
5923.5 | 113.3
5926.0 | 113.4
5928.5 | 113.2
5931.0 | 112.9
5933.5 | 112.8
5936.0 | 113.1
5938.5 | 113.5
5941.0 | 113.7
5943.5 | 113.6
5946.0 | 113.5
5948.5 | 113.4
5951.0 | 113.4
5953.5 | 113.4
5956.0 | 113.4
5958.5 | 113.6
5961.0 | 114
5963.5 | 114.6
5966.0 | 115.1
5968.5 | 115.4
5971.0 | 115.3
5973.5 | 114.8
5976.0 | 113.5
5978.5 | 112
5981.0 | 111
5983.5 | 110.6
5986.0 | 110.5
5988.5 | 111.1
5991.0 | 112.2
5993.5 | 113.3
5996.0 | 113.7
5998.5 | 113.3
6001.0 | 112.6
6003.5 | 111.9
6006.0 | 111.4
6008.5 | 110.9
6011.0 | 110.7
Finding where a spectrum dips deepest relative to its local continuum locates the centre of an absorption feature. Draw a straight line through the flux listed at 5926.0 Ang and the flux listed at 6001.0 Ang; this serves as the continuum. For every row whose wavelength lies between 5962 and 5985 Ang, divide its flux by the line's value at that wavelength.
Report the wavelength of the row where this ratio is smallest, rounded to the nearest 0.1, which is 5983.5 Ang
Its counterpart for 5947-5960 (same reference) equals 5948.5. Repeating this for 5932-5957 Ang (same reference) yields 5933.5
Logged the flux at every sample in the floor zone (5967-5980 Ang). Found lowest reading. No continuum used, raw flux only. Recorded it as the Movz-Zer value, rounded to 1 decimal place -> 112.0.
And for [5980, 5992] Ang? 110.5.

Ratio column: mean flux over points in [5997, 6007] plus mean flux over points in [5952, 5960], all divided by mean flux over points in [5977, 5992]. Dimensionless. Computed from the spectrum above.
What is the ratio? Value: 2.03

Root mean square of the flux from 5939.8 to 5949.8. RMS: 114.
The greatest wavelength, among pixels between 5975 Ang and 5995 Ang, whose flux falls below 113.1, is 5991.0 Ang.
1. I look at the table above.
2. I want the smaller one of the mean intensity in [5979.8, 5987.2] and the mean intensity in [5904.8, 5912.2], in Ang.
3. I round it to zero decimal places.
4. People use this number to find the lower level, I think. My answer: 111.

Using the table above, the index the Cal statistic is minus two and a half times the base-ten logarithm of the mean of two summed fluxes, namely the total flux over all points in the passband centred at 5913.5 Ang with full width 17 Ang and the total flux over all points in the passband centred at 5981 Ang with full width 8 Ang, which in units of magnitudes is -6.9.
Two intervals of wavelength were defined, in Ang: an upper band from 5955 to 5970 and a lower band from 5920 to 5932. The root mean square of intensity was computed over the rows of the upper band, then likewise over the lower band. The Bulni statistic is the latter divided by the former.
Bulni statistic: 0.99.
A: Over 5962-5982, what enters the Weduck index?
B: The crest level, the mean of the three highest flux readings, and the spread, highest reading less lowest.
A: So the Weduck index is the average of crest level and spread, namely 59.8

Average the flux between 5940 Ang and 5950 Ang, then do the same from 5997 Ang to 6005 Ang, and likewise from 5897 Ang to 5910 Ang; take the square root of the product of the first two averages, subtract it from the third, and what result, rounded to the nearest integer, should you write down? -13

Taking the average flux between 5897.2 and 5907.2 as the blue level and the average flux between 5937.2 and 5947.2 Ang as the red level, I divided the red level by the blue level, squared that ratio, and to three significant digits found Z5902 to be 1.35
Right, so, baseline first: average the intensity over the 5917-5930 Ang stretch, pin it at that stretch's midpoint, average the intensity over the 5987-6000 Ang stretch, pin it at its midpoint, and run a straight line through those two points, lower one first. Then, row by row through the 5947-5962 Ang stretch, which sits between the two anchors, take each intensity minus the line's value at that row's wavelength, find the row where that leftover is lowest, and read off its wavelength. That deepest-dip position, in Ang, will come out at 5948.5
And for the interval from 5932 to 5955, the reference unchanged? 5933.5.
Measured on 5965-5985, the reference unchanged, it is 5983.5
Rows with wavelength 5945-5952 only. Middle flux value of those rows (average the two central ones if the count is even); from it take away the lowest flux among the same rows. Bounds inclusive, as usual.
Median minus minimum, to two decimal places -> 0.00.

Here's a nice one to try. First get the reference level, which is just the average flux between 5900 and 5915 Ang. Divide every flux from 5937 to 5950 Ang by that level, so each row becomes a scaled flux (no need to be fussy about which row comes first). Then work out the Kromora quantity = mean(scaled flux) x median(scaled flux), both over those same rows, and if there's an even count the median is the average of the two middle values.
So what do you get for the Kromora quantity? 1.12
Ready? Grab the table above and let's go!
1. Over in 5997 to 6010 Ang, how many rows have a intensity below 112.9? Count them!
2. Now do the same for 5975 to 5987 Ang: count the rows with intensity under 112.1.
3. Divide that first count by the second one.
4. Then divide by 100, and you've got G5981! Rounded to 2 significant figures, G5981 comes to 0.010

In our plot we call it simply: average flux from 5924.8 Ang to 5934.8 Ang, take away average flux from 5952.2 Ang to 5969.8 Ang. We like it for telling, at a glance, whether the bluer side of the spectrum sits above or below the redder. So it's -1.1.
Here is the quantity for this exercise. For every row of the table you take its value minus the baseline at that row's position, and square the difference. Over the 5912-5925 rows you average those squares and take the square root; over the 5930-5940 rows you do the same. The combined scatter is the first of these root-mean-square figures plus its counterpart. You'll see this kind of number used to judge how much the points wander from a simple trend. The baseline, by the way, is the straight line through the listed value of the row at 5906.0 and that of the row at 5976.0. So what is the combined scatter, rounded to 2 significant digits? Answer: 6.1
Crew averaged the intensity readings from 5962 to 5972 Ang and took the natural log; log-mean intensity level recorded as 4.75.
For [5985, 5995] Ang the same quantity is 4.72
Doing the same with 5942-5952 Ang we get 4.73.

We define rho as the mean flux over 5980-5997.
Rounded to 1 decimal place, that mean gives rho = 111.8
